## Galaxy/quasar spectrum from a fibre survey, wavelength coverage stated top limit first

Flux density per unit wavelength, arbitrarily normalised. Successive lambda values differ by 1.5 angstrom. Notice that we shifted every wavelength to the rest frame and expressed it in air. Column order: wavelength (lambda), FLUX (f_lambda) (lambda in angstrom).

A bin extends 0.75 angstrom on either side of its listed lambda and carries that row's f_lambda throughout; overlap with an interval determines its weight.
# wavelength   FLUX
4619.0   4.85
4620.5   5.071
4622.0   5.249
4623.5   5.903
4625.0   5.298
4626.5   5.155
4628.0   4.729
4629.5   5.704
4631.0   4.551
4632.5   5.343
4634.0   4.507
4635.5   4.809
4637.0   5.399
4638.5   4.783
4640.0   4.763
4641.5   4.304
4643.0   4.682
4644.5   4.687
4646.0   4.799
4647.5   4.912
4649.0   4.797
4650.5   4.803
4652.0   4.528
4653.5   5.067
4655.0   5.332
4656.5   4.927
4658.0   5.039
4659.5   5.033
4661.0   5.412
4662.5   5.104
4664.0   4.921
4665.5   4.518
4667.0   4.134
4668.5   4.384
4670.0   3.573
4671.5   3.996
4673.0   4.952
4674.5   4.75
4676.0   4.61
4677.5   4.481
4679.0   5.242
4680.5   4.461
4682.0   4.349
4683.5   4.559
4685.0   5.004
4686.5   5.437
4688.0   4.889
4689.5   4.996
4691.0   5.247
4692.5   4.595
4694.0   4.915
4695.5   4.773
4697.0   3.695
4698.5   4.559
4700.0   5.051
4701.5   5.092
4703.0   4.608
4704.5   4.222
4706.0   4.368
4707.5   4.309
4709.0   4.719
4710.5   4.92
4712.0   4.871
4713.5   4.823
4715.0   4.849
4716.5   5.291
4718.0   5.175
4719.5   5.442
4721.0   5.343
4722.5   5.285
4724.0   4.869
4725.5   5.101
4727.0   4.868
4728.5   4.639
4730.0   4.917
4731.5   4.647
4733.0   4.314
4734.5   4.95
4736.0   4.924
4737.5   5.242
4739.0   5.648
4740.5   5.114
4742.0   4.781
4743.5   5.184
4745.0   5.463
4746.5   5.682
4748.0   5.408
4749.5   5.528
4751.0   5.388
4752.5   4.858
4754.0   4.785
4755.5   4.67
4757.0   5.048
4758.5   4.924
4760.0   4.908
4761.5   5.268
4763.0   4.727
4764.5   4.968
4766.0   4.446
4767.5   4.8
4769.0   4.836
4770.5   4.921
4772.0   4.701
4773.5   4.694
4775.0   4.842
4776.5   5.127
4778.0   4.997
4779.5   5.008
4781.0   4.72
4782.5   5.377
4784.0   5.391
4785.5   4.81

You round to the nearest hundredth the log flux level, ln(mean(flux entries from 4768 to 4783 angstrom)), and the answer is 1.59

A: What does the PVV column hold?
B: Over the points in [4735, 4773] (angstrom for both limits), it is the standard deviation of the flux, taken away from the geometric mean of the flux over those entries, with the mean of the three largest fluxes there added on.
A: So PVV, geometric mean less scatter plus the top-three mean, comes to 10.3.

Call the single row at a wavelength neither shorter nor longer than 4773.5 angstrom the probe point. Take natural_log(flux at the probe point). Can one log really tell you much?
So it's 1.55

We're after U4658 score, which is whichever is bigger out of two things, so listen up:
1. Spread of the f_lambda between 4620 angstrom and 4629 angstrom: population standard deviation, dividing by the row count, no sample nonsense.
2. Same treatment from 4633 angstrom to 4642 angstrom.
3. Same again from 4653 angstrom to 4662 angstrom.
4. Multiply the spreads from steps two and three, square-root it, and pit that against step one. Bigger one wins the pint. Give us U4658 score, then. 0.35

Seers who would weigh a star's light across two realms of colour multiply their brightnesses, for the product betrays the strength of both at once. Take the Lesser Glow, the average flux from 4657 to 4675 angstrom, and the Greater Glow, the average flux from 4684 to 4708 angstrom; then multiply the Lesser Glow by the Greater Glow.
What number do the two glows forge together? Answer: 22.0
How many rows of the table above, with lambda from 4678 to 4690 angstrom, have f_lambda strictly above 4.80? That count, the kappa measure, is 5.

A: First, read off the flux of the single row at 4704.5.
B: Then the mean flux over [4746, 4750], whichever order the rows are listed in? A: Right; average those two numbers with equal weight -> 4.88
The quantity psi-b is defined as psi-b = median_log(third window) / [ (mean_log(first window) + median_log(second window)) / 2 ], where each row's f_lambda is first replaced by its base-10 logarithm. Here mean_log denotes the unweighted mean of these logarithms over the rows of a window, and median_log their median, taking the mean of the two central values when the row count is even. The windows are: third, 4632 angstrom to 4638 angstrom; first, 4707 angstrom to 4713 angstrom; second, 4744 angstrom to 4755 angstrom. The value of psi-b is 1.00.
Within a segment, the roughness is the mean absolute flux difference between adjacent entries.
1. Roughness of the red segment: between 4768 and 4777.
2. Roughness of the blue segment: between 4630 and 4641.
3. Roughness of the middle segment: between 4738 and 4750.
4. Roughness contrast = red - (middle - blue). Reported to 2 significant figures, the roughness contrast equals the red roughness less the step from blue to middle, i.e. 0.37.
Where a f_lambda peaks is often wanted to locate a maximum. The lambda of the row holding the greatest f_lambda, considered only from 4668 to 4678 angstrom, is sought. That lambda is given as 4673.0 angstrom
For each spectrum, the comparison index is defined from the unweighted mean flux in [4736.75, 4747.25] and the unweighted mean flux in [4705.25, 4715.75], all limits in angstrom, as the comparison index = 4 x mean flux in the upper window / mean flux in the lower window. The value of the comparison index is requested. 4.5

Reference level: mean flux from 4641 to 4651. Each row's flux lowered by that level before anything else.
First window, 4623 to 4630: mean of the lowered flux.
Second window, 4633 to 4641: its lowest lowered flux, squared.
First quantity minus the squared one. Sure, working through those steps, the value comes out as 0.6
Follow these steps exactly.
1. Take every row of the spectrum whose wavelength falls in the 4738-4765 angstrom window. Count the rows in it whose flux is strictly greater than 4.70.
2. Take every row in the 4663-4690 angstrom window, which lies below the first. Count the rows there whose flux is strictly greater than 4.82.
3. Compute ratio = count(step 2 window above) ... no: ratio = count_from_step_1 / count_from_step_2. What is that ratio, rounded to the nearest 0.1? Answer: 2.4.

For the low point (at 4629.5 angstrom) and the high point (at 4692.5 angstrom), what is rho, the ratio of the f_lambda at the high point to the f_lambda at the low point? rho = 0.806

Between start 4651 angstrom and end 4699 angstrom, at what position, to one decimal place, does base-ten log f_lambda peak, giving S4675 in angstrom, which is 4686.5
